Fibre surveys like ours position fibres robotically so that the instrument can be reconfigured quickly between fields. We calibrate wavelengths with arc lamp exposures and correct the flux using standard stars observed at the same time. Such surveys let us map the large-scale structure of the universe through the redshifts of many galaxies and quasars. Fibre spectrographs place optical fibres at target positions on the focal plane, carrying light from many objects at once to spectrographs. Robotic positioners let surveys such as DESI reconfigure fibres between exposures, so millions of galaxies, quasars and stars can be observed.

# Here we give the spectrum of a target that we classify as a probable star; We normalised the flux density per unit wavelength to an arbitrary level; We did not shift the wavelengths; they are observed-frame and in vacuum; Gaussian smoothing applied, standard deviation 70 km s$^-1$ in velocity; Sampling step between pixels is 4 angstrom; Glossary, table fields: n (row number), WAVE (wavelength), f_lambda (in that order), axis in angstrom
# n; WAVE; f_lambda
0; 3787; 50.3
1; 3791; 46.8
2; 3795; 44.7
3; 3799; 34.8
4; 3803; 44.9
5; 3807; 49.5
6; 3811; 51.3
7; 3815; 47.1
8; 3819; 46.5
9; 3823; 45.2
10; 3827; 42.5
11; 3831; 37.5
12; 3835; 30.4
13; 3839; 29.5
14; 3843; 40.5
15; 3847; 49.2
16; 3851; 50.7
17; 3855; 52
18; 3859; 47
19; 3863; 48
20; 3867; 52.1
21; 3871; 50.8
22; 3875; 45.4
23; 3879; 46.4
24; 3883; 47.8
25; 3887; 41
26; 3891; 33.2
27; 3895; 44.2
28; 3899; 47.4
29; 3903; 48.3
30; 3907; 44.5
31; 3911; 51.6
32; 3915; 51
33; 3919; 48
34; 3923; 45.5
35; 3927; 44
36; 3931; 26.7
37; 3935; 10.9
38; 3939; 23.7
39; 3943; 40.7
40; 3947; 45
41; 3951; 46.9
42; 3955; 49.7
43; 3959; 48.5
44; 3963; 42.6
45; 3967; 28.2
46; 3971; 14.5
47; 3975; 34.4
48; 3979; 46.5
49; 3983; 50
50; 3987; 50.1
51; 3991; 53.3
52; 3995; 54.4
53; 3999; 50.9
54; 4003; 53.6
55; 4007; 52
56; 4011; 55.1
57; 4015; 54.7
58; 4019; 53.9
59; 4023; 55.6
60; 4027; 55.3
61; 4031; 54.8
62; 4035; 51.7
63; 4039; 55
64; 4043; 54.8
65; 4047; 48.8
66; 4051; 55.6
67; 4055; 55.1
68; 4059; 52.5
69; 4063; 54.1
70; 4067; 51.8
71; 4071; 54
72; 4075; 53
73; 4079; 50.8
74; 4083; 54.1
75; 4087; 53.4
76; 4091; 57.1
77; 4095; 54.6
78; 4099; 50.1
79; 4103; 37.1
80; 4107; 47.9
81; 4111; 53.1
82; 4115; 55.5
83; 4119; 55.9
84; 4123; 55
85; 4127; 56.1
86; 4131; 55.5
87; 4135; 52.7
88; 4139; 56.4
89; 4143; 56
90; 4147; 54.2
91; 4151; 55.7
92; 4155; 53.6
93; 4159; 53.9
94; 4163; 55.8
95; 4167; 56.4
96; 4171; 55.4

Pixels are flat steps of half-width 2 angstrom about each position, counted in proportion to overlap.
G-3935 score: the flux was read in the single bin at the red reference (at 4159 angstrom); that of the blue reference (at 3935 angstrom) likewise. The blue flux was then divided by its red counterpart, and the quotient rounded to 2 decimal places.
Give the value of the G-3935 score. 0.20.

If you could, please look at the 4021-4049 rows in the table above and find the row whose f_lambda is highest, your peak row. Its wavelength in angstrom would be 4023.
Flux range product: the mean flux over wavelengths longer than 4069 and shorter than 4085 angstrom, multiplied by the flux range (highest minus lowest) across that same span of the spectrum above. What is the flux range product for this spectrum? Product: 175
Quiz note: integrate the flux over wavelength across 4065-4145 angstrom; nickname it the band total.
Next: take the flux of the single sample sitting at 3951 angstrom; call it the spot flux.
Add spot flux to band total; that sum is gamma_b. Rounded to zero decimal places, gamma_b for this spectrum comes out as 4287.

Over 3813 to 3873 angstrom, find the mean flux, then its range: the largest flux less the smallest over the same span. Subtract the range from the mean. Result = 22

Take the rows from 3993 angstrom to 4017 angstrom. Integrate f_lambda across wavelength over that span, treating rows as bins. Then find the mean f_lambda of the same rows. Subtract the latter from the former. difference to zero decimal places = 1229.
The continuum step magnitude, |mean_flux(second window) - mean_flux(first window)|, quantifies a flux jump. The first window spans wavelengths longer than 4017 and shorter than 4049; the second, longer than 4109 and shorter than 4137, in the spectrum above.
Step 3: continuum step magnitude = 1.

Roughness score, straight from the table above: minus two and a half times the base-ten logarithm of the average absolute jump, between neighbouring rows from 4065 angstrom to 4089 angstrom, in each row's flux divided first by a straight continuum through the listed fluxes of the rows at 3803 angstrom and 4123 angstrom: 3.6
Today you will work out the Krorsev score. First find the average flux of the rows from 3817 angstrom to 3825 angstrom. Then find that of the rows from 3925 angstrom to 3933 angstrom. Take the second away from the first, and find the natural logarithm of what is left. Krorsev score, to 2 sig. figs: 2.4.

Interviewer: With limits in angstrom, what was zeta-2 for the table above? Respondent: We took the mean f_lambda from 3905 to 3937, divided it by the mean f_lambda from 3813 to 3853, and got 0.96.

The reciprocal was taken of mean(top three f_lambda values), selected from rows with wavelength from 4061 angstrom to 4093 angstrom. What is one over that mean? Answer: 0.0181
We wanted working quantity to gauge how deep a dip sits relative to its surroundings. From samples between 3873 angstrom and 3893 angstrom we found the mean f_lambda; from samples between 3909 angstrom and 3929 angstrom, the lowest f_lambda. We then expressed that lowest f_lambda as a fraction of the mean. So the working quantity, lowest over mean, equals 1.03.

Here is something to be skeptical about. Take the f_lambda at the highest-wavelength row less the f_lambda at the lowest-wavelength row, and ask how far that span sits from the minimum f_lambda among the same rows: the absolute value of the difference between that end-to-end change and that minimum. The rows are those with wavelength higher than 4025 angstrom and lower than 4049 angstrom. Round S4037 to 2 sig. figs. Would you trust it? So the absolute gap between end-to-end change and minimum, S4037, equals 55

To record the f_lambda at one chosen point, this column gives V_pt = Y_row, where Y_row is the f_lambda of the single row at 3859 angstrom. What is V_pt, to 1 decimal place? 47.0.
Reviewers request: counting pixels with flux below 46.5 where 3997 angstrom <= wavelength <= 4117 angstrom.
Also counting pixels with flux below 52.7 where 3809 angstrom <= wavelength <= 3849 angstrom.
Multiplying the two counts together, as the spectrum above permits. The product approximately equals 10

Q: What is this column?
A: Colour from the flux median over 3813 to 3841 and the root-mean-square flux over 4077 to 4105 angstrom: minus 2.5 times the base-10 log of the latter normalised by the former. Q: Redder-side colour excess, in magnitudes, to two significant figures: -0.21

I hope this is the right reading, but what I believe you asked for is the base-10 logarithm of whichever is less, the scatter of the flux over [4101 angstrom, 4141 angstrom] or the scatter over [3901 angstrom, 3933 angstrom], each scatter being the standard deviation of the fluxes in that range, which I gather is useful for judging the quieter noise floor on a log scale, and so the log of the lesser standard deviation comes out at 0.8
